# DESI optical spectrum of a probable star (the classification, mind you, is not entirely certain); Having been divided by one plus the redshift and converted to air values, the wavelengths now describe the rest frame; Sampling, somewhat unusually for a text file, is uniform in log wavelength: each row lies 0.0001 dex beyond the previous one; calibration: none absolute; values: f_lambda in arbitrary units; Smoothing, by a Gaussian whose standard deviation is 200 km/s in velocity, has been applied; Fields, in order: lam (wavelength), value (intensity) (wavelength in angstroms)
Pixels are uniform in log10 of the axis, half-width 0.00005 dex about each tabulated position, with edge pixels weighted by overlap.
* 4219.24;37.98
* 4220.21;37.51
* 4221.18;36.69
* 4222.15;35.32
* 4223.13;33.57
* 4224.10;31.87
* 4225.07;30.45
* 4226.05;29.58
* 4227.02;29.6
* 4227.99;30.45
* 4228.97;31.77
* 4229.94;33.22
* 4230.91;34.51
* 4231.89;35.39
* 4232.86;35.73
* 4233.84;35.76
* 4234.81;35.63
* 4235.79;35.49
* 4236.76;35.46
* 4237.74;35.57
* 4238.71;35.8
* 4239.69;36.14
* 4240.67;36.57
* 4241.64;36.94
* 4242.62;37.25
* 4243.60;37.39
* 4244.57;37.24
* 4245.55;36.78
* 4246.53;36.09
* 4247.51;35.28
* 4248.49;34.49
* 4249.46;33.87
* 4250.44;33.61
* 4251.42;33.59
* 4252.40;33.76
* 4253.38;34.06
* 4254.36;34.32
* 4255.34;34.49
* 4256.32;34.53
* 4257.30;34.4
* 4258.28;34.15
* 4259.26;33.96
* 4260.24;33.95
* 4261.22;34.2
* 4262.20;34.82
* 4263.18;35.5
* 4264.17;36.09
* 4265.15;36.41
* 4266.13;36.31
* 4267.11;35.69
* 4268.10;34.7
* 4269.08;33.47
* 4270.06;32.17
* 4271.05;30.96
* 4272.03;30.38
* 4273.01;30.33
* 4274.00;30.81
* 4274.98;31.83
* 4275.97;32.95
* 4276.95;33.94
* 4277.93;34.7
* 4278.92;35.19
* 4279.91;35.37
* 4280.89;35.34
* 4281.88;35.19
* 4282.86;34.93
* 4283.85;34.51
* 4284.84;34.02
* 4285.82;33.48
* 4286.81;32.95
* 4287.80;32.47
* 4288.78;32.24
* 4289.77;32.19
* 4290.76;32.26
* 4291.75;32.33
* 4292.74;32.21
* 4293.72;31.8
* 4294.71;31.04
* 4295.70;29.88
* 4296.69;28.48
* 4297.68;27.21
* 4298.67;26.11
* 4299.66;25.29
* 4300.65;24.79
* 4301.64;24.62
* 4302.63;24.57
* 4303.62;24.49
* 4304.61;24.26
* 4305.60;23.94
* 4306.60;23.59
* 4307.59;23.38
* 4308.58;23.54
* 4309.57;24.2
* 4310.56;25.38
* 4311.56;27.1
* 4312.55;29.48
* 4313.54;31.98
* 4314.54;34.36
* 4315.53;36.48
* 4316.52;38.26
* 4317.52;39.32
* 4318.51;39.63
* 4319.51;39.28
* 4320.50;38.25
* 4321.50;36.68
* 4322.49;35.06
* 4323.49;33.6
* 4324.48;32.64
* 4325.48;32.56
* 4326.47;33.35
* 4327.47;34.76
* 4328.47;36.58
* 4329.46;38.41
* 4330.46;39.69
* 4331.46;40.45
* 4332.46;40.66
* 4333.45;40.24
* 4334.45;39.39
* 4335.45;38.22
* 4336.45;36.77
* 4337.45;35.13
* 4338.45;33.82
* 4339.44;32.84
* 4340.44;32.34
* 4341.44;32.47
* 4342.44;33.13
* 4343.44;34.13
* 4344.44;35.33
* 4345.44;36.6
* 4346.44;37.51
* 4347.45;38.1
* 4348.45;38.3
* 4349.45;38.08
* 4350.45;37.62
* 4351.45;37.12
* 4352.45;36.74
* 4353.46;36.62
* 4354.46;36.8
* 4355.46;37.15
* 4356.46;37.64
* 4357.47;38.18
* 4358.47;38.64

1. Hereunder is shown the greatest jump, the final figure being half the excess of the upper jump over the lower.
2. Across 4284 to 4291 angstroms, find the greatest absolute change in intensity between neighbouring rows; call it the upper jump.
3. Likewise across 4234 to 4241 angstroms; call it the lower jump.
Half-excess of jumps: 0.1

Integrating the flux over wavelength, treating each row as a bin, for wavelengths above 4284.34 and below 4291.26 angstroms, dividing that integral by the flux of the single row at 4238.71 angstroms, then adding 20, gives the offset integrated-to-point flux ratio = 26.3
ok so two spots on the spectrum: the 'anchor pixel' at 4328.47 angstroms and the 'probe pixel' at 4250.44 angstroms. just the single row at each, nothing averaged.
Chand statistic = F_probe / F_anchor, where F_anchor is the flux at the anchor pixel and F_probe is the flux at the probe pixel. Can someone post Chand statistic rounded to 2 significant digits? 0.92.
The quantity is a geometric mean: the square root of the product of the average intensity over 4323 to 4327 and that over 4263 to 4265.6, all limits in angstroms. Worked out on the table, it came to 34.5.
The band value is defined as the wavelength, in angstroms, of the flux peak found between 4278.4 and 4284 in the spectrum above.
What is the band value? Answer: 4279.91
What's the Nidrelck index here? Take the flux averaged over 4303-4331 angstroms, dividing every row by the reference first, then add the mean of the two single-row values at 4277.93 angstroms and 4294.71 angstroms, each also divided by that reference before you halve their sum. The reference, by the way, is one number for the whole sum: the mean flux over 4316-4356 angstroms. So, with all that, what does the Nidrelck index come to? 1.78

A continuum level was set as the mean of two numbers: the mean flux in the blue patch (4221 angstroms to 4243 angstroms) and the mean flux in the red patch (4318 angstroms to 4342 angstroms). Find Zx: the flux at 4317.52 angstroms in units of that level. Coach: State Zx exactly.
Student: 1.11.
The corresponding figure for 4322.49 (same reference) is 0.99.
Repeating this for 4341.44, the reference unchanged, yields 0.92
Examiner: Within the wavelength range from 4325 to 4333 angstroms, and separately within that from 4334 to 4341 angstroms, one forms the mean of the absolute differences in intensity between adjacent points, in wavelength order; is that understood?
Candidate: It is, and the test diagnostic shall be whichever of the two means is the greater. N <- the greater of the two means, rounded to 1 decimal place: 1.2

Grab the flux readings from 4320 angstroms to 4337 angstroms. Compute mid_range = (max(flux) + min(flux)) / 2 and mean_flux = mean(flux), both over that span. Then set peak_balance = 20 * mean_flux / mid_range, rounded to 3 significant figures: 20.2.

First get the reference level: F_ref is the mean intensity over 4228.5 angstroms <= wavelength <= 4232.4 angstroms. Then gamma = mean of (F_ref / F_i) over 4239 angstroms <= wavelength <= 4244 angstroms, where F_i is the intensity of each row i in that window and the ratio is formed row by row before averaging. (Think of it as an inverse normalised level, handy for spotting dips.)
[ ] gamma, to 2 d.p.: 0.92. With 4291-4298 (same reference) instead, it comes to 1.11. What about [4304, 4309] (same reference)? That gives 1.42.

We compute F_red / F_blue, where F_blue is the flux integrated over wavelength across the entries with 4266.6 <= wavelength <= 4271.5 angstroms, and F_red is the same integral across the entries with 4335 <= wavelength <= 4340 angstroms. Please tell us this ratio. 1.08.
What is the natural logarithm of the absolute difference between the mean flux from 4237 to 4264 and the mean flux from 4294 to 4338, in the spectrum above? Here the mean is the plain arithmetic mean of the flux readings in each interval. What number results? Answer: 1.1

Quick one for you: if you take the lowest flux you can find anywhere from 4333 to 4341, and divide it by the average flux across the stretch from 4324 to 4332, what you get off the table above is 0.90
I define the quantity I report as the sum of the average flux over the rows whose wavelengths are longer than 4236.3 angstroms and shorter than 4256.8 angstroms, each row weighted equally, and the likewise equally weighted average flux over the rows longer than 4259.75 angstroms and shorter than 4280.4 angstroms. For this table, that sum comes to 69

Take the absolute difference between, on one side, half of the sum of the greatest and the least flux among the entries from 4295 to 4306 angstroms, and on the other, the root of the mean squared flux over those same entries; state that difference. 1.1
